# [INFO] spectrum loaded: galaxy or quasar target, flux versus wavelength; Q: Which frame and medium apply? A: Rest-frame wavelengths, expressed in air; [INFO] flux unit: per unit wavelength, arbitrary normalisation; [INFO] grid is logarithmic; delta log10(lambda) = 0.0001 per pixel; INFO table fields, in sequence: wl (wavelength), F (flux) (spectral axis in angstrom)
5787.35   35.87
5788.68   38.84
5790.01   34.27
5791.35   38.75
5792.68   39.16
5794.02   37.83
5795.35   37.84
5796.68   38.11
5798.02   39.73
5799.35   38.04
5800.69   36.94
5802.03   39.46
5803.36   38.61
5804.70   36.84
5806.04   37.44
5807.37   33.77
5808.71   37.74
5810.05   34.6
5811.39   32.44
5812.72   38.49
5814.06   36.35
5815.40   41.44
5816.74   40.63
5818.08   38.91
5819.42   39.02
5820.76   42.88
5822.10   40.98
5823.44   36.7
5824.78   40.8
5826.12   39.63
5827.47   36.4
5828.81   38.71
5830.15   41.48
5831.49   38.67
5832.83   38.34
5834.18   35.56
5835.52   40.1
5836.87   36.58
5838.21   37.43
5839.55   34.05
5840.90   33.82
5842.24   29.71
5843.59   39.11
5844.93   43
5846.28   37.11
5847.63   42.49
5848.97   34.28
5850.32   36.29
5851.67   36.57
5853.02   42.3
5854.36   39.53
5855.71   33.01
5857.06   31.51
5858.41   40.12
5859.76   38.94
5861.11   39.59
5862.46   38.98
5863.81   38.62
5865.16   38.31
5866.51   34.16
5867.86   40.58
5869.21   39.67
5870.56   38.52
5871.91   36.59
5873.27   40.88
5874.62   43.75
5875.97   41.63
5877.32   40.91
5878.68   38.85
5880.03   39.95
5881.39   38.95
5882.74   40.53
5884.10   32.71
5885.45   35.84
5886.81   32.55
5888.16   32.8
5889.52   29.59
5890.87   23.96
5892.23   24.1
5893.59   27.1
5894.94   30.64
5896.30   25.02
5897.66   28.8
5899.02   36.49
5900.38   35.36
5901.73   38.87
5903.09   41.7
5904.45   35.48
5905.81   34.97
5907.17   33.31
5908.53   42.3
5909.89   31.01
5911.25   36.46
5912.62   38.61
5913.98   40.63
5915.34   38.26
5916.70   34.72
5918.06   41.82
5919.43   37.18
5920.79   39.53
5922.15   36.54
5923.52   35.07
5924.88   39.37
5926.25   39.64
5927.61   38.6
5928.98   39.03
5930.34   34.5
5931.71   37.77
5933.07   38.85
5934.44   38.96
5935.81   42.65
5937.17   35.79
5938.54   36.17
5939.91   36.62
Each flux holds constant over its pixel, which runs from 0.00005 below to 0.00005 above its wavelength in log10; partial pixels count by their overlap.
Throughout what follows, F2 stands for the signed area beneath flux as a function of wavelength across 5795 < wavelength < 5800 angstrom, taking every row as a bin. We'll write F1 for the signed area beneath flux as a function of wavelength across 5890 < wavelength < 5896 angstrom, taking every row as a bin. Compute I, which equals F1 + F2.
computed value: 351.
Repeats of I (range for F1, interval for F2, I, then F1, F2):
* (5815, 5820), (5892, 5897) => 334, 200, 135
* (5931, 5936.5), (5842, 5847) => 407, 217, 189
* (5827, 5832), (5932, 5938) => 428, 195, 234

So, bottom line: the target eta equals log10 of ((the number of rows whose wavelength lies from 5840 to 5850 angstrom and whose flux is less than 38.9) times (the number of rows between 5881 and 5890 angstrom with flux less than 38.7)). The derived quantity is 1.3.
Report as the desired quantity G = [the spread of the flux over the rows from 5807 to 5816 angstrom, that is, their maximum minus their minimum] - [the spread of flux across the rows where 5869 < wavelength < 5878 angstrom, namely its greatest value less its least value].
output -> 1.8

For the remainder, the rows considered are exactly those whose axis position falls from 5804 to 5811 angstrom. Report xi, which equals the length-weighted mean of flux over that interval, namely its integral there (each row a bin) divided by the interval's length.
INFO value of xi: 35.9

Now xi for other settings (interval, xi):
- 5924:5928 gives 39.1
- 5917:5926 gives 38.1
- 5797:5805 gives 38.3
